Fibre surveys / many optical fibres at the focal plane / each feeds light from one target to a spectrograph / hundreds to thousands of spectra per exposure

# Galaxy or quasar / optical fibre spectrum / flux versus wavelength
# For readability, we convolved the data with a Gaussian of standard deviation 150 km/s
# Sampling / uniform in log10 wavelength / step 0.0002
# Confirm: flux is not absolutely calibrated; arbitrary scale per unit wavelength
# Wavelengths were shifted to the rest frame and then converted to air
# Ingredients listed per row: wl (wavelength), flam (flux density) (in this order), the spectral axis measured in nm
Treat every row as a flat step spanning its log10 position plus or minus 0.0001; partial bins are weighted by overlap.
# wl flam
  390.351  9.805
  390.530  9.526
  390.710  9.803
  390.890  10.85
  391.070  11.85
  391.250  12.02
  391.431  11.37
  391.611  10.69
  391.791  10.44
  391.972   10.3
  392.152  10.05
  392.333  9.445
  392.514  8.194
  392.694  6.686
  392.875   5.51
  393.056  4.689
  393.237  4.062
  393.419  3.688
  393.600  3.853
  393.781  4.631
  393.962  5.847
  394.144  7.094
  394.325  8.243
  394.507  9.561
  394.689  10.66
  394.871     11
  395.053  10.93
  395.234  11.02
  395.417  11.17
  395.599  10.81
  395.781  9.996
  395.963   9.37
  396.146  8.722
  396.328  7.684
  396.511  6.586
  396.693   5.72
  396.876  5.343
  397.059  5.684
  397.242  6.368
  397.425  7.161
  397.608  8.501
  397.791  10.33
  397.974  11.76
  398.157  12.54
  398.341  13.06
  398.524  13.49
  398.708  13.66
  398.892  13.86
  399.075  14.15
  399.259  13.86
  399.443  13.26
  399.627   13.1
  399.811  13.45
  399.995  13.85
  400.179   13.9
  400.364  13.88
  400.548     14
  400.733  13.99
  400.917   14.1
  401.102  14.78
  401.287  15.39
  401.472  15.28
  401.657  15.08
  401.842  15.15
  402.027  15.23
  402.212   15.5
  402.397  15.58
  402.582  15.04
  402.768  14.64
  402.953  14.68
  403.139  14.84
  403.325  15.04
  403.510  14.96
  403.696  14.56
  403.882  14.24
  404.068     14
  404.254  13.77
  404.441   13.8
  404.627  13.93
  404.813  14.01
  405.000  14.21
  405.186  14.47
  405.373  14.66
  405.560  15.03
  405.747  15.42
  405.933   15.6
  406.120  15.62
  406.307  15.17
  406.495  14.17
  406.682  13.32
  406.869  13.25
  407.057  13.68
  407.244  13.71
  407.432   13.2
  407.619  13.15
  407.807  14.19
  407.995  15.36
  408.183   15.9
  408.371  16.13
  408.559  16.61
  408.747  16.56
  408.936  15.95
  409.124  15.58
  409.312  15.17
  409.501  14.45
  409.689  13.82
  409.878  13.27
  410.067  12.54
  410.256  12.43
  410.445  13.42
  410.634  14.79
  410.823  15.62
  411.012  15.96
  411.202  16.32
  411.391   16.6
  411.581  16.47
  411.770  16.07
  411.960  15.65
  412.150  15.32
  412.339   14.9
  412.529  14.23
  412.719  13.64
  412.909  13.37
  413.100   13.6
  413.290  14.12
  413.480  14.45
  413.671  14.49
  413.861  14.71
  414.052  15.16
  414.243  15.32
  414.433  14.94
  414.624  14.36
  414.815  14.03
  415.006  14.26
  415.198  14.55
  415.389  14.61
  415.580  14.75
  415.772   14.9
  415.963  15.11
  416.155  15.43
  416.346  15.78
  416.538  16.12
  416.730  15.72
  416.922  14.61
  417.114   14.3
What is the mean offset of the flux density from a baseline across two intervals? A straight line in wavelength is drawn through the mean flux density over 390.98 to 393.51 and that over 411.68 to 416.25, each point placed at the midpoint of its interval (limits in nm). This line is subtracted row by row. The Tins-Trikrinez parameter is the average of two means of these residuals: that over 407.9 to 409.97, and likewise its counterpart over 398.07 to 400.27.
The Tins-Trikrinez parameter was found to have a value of 2.6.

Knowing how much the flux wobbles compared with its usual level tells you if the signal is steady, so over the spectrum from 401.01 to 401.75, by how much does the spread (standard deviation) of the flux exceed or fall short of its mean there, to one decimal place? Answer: -14.9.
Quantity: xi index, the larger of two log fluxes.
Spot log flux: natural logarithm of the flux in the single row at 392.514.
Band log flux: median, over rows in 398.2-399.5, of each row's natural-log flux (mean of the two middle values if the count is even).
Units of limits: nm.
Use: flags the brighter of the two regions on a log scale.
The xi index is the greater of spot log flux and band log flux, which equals 2.61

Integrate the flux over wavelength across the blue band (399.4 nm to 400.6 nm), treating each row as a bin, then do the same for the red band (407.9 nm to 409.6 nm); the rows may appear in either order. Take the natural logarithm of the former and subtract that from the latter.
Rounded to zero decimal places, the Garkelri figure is 24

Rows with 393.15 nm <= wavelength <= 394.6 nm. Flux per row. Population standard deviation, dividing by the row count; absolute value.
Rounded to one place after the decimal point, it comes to 2.1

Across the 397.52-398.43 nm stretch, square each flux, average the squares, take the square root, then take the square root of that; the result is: 3.37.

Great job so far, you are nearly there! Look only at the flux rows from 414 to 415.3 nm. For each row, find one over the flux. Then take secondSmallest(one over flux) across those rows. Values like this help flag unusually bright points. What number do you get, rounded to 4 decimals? 0.0660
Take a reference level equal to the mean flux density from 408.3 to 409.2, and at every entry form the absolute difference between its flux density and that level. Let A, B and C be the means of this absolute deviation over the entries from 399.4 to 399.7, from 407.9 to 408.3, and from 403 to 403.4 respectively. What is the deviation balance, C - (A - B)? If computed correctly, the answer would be -1.2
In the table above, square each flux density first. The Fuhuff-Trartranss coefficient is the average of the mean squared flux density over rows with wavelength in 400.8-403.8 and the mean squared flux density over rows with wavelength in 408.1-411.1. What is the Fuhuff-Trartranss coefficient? 224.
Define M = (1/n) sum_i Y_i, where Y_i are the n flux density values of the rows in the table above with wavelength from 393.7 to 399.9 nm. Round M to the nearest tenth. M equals 10.0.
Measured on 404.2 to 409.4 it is 14.7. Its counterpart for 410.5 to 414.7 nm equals 15.0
